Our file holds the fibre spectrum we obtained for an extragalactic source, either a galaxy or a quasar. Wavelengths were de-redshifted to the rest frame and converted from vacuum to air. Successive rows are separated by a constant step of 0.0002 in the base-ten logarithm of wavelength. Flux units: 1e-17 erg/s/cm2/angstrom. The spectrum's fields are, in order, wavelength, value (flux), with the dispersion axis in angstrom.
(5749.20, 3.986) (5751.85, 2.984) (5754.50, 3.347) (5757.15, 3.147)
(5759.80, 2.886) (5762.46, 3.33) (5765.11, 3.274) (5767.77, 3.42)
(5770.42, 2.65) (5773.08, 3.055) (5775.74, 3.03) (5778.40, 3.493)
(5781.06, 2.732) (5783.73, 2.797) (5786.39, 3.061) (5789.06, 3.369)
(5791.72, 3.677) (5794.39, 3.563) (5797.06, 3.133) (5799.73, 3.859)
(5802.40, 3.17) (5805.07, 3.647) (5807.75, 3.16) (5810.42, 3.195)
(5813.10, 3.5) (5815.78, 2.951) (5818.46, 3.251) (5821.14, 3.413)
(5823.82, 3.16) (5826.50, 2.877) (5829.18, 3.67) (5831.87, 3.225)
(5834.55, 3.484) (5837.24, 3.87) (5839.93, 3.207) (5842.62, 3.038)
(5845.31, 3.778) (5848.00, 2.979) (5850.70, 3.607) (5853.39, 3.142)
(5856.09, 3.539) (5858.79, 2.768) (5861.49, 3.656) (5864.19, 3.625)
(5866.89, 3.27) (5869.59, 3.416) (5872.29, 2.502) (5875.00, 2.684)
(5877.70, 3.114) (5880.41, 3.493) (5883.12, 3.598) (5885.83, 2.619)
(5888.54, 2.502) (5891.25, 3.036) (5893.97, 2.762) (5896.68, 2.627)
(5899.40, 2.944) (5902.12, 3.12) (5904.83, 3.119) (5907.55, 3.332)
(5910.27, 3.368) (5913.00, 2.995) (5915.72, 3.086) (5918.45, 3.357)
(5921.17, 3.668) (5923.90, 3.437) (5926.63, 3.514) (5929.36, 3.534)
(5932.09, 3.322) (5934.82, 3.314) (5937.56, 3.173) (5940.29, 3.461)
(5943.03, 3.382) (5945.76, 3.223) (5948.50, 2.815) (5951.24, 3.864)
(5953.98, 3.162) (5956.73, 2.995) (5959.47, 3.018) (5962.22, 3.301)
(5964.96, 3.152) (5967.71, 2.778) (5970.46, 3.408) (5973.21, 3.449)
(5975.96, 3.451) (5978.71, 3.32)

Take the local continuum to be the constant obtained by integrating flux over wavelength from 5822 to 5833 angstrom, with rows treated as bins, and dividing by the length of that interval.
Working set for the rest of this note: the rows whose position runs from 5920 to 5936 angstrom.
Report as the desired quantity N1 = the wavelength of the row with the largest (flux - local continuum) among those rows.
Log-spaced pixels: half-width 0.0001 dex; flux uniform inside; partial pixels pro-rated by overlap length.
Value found 5921.17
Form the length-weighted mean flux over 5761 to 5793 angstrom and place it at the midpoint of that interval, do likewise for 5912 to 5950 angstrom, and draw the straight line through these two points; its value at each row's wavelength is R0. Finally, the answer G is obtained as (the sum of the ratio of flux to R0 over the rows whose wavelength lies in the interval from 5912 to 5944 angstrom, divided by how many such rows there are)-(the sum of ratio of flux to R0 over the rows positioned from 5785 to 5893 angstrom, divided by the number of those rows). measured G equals 0.00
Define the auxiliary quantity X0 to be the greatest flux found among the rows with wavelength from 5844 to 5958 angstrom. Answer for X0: 3.864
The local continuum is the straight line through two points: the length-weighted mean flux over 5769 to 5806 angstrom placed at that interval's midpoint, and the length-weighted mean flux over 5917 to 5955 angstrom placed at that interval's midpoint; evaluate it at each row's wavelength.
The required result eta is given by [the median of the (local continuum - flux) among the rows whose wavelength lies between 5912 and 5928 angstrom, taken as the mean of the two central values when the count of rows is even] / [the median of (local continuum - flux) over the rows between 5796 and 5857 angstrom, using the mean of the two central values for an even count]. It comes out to -0.8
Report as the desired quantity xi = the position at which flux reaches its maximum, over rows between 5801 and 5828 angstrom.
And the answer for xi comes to 5805.07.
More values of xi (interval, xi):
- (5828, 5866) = 5837.24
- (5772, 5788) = 5778.40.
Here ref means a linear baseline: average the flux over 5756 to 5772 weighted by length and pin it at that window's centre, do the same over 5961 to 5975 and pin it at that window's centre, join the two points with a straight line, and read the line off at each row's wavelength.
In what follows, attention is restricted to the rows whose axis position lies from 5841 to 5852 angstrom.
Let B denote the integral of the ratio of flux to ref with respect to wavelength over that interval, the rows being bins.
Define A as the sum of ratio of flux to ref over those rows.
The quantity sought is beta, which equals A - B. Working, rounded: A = 4.24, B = 11.6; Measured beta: -7.40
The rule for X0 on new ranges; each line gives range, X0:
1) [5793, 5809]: 3.859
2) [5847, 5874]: 3.656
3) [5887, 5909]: 3.332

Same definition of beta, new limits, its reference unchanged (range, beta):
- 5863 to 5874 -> -6.99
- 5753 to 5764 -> -7.14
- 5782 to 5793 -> -7.15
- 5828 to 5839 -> -7.85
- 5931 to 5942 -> -7.24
